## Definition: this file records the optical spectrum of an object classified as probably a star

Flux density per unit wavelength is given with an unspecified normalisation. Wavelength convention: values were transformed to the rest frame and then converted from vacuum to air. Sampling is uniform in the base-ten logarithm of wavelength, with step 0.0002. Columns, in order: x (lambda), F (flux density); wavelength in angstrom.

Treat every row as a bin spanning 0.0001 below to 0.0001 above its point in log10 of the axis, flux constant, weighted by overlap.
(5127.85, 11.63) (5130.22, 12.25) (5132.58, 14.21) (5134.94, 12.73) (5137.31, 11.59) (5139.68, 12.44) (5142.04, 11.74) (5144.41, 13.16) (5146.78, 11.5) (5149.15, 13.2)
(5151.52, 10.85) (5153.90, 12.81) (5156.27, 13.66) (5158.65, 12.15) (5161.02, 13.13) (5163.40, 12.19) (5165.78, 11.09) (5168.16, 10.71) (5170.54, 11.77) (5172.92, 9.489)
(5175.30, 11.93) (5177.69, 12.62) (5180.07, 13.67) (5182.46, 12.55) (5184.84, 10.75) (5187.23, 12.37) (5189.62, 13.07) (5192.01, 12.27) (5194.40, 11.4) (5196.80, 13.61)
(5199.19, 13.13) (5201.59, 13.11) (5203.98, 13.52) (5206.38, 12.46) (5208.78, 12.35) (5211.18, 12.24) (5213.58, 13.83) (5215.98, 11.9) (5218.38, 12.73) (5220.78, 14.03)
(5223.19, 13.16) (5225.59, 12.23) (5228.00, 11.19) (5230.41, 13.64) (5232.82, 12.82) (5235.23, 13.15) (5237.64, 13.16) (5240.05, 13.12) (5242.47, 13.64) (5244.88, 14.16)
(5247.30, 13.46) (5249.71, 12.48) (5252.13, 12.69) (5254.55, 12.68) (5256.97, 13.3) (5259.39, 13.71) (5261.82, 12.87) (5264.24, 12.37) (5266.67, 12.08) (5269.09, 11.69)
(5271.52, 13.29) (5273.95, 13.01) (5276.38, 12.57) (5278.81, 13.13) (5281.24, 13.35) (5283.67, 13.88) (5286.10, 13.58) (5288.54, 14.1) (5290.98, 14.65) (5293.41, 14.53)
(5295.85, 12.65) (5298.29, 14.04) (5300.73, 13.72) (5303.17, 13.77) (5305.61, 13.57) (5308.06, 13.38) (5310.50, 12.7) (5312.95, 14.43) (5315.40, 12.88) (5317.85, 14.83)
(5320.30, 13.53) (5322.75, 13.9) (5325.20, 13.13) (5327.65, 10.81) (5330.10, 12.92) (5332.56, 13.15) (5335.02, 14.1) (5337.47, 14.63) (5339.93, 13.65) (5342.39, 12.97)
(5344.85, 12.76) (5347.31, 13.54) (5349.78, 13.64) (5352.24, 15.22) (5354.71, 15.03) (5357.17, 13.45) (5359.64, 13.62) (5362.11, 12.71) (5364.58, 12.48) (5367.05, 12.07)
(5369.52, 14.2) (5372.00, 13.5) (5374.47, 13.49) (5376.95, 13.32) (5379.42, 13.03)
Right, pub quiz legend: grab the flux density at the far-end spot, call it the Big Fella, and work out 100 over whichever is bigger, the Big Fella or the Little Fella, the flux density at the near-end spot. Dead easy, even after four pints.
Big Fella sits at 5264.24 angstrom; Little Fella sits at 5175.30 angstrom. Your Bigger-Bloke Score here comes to 8.1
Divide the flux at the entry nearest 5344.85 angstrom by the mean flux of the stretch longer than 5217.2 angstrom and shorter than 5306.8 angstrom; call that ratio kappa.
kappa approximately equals 0.97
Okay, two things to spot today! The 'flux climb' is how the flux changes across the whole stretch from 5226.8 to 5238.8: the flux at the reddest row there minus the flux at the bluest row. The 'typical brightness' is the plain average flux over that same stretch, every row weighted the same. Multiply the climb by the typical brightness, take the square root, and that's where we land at 5.0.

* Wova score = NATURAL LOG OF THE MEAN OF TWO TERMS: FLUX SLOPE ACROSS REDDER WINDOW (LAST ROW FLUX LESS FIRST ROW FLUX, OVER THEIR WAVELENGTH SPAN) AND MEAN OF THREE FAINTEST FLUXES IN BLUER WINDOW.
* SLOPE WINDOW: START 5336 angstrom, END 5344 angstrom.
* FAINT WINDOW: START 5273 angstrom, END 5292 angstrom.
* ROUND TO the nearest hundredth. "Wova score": 1.84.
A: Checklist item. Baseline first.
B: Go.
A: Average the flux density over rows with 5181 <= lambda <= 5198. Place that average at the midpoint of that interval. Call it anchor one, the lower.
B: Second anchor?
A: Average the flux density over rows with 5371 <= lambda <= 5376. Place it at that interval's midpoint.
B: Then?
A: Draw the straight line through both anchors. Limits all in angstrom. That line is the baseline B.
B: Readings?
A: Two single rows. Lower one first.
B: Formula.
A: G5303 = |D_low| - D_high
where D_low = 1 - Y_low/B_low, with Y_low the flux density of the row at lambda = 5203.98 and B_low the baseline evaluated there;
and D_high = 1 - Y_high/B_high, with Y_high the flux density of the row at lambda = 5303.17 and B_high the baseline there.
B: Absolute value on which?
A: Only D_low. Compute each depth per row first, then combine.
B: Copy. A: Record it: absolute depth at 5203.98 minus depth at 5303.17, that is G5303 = 0.15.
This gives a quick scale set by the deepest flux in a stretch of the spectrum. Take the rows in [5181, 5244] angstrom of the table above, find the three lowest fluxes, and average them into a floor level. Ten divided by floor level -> 0.90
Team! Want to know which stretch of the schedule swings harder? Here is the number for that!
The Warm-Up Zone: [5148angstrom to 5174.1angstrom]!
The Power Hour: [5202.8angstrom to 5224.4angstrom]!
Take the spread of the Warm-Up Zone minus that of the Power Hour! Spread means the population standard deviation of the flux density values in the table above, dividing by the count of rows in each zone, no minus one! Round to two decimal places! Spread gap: 0.51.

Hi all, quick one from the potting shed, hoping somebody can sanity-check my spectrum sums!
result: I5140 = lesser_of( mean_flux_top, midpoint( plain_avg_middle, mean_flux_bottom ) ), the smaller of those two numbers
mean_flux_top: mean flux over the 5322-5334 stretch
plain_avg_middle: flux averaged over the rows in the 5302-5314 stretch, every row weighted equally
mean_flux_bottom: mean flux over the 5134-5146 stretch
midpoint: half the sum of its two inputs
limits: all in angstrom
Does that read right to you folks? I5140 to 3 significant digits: 12.8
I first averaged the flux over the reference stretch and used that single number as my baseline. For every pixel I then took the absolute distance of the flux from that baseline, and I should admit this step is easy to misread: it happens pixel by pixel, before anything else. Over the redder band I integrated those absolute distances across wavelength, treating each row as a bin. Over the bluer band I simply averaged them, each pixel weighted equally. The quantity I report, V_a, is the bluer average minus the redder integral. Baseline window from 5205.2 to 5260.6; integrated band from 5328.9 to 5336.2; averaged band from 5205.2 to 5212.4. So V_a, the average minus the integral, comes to -2.7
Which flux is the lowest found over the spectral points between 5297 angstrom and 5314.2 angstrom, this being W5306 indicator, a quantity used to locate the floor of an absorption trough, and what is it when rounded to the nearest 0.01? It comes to 12.70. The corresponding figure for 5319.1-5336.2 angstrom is 10.81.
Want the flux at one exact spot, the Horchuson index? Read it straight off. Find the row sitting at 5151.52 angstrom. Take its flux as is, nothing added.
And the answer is 10.85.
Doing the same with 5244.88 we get 14.16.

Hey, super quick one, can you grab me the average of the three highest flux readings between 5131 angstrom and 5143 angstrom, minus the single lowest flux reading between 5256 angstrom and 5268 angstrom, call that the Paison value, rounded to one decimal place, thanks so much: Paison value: 1.0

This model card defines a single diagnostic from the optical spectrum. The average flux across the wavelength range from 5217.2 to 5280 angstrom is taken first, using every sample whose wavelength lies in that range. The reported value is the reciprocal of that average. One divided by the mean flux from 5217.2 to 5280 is 0.077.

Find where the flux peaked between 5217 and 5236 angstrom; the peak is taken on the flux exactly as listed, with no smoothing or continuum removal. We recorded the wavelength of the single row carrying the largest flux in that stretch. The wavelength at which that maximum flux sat 5220.78 angstrom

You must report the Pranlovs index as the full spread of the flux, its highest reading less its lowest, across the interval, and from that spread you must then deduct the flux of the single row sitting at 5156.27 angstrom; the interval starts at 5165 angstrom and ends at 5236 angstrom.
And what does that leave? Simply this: -9.1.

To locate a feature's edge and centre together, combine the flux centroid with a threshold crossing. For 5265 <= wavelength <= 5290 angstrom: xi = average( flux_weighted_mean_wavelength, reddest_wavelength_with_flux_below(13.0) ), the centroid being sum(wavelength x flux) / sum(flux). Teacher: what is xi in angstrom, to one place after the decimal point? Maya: 5277.2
